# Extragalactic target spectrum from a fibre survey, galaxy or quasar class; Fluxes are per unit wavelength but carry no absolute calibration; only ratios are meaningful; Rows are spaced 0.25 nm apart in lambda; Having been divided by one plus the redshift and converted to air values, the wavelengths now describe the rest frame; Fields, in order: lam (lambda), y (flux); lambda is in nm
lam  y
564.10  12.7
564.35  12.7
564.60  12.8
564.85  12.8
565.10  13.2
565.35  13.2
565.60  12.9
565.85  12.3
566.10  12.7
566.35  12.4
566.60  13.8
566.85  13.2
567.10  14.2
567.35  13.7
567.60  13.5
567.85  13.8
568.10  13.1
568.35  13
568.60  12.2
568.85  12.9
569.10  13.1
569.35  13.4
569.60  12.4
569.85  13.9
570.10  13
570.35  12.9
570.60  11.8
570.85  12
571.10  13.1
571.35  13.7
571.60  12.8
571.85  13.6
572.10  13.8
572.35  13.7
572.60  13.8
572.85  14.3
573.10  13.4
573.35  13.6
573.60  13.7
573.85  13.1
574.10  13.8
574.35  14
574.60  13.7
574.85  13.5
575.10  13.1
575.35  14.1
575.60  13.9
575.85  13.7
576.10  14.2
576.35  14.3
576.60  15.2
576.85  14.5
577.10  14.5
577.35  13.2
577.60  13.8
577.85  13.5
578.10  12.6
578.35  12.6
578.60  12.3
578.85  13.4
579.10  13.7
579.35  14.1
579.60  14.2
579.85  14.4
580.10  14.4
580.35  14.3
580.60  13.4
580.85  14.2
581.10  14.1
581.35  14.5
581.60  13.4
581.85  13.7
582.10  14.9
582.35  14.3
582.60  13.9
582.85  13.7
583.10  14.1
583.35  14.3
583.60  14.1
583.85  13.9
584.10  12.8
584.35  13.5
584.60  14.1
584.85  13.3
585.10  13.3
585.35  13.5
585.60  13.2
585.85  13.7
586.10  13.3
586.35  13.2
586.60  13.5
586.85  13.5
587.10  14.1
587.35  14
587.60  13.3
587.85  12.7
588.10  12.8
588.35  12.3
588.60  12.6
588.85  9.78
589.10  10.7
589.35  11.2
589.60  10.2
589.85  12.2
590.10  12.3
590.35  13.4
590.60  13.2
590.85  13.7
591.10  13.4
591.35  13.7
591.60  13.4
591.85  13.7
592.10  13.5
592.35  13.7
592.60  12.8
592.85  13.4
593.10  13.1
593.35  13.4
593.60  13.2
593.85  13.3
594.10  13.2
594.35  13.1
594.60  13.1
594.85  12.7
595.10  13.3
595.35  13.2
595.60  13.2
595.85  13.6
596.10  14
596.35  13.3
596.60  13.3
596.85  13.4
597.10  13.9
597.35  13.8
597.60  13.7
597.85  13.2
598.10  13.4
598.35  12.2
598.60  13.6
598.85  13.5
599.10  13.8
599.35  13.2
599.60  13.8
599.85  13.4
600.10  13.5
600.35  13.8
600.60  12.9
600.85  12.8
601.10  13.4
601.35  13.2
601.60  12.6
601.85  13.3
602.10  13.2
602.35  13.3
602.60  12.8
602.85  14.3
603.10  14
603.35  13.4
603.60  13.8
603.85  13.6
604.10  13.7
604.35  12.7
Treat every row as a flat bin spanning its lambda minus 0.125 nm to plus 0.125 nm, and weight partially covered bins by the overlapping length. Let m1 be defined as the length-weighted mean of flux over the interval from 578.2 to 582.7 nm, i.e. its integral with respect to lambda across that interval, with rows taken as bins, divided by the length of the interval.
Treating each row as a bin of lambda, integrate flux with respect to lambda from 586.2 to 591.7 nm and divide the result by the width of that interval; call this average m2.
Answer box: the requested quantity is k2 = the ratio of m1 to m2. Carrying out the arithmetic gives 1.09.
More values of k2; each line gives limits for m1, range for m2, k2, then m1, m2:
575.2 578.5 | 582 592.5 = 1.05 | 13.8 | 13.2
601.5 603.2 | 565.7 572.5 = 1.02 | 13.4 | 13.1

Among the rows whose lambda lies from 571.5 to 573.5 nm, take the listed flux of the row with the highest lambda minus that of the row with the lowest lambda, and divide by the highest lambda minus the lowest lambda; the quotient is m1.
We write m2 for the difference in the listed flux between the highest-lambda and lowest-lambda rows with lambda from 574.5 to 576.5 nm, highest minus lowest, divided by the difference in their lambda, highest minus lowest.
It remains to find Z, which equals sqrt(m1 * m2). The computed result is 0.40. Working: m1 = 0.5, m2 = 0.3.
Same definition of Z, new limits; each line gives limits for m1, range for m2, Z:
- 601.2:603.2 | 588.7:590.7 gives 0.95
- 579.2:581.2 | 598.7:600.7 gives 0.00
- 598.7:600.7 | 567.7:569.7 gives 0.52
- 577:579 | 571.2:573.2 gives 0.33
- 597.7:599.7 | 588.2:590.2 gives 0.00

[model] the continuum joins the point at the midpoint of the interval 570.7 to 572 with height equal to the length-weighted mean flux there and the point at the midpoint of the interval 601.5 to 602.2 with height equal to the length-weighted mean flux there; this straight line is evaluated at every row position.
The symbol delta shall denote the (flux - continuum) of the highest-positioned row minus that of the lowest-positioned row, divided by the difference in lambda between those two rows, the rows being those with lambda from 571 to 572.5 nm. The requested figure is 0.5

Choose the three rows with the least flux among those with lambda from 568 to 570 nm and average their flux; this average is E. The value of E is 12.5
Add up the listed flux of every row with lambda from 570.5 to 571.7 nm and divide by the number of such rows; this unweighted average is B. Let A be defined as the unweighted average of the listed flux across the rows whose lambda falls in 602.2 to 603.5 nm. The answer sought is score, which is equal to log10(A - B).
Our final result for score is -0.1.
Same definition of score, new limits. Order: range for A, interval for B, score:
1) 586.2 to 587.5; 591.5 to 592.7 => -0.6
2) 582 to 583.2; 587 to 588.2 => -0.1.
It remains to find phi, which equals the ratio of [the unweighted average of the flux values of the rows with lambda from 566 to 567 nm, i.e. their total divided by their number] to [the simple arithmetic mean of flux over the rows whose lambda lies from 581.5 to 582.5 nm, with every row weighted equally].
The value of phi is 0.93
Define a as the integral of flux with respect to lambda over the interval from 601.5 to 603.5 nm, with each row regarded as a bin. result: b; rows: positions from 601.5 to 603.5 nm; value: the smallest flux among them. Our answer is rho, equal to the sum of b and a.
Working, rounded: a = 27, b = 12.6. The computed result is 39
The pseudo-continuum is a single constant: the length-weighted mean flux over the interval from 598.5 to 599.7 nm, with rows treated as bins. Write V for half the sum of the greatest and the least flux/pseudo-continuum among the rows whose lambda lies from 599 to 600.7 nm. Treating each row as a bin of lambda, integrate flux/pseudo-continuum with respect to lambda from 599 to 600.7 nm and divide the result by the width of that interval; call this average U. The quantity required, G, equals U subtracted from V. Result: -0.010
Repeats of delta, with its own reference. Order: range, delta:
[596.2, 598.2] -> 0.1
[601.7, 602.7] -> -0.7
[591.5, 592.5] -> 0.4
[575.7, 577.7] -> 0.1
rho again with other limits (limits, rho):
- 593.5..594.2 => 22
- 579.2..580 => 25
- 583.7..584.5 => 24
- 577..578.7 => 35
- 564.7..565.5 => 23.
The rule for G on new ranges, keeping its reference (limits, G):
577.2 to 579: -0.003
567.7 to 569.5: -0.005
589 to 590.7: -0.006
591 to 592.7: -0.016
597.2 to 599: -0.026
